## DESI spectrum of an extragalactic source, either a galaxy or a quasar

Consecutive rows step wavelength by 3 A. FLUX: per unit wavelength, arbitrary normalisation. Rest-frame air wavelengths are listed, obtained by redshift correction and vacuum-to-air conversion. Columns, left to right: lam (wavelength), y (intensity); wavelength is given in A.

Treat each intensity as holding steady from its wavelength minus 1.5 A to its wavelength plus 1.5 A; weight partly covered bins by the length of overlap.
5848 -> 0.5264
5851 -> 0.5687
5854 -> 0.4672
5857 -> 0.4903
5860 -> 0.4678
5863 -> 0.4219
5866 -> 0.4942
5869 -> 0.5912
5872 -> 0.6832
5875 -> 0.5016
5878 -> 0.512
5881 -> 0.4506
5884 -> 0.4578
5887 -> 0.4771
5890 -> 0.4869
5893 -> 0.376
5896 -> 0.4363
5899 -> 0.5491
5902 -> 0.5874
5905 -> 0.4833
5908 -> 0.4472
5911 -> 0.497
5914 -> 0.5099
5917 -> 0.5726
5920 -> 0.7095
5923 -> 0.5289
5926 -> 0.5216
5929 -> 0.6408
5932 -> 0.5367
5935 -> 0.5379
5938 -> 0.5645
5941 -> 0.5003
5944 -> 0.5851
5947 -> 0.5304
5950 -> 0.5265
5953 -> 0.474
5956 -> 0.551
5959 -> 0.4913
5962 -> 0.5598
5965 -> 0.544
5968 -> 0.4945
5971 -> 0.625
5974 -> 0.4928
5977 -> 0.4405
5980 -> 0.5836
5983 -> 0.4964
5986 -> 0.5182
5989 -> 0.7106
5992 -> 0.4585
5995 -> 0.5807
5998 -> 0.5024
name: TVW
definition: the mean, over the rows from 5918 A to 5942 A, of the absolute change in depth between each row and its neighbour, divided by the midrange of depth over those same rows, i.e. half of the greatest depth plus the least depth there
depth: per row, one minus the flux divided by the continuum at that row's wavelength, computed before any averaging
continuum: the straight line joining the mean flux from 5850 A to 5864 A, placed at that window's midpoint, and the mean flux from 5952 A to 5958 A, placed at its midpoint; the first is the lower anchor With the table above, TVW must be -1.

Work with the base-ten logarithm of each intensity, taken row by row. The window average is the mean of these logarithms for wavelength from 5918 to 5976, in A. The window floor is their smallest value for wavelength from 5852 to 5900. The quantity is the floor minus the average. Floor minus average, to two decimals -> -0.16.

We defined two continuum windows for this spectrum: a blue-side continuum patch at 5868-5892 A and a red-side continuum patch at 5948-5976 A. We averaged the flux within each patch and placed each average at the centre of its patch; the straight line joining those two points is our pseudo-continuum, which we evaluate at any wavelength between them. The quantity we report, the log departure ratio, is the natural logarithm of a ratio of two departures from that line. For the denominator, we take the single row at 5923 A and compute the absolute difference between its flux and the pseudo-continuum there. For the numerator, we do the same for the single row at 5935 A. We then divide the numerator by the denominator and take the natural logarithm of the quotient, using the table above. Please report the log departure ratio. 1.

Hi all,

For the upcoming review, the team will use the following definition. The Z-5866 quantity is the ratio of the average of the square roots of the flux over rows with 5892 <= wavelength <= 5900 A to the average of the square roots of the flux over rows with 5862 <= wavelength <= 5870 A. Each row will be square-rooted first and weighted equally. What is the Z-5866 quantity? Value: 0.95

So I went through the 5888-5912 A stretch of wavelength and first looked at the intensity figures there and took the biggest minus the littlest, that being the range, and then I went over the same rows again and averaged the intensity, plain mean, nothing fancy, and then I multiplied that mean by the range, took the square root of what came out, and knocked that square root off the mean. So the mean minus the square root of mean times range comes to 0.163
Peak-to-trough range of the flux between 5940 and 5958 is 0.11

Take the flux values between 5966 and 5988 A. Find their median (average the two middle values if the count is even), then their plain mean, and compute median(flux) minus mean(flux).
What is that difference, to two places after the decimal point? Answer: -0.03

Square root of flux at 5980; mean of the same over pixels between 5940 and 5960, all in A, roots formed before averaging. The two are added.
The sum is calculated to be 1.49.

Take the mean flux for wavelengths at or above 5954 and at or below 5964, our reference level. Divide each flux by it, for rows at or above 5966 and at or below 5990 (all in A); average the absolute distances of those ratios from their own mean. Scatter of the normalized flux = 0.13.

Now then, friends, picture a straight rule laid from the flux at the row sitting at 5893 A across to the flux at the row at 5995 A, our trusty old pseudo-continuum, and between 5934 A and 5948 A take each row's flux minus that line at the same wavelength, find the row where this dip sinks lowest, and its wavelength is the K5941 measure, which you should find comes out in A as 5941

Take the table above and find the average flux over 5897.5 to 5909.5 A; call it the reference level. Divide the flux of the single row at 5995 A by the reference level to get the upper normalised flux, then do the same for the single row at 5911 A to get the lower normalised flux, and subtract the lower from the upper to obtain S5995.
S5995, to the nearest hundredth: 0.16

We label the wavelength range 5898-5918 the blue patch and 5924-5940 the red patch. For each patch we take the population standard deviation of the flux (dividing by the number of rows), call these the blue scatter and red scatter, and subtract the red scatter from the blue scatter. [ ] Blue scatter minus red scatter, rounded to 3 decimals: 0.004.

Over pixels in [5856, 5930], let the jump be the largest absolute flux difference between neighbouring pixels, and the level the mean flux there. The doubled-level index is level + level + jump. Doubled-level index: 1.21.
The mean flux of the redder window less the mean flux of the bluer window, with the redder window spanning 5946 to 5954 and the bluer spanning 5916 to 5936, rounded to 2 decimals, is -0.07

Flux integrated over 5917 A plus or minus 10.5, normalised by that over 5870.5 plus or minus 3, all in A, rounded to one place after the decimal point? 3.0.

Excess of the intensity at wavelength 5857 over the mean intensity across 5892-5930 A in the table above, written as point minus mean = -0.04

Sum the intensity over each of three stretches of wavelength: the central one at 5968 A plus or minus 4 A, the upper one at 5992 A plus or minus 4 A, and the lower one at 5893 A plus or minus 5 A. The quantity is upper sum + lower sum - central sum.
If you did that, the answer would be 1.4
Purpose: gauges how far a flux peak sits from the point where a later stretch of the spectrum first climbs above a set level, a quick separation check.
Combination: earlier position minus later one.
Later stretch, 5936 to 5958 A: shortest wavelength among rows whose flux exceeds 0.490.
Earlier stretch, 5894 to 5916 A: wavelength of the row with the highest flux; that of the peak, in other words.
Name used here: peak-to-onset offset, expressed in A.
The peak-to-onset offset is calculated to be -36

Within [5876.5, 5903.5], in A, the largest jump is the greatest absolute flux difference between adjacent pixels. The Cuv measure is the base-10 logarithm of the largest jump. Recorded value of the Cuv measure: -0.95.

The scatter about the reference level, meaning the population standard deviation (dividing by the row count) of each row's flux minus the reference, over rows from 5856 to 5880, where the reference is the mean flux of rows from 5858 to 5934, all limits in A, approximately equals 0.076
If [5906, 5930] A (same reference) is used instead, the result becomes 0.079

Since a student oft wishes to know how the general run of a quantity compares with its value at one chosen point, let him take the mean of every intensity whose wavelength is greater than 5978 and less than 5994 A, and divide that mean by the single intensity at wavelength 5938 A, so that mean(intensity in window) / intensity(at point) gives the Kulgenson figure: 0.98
